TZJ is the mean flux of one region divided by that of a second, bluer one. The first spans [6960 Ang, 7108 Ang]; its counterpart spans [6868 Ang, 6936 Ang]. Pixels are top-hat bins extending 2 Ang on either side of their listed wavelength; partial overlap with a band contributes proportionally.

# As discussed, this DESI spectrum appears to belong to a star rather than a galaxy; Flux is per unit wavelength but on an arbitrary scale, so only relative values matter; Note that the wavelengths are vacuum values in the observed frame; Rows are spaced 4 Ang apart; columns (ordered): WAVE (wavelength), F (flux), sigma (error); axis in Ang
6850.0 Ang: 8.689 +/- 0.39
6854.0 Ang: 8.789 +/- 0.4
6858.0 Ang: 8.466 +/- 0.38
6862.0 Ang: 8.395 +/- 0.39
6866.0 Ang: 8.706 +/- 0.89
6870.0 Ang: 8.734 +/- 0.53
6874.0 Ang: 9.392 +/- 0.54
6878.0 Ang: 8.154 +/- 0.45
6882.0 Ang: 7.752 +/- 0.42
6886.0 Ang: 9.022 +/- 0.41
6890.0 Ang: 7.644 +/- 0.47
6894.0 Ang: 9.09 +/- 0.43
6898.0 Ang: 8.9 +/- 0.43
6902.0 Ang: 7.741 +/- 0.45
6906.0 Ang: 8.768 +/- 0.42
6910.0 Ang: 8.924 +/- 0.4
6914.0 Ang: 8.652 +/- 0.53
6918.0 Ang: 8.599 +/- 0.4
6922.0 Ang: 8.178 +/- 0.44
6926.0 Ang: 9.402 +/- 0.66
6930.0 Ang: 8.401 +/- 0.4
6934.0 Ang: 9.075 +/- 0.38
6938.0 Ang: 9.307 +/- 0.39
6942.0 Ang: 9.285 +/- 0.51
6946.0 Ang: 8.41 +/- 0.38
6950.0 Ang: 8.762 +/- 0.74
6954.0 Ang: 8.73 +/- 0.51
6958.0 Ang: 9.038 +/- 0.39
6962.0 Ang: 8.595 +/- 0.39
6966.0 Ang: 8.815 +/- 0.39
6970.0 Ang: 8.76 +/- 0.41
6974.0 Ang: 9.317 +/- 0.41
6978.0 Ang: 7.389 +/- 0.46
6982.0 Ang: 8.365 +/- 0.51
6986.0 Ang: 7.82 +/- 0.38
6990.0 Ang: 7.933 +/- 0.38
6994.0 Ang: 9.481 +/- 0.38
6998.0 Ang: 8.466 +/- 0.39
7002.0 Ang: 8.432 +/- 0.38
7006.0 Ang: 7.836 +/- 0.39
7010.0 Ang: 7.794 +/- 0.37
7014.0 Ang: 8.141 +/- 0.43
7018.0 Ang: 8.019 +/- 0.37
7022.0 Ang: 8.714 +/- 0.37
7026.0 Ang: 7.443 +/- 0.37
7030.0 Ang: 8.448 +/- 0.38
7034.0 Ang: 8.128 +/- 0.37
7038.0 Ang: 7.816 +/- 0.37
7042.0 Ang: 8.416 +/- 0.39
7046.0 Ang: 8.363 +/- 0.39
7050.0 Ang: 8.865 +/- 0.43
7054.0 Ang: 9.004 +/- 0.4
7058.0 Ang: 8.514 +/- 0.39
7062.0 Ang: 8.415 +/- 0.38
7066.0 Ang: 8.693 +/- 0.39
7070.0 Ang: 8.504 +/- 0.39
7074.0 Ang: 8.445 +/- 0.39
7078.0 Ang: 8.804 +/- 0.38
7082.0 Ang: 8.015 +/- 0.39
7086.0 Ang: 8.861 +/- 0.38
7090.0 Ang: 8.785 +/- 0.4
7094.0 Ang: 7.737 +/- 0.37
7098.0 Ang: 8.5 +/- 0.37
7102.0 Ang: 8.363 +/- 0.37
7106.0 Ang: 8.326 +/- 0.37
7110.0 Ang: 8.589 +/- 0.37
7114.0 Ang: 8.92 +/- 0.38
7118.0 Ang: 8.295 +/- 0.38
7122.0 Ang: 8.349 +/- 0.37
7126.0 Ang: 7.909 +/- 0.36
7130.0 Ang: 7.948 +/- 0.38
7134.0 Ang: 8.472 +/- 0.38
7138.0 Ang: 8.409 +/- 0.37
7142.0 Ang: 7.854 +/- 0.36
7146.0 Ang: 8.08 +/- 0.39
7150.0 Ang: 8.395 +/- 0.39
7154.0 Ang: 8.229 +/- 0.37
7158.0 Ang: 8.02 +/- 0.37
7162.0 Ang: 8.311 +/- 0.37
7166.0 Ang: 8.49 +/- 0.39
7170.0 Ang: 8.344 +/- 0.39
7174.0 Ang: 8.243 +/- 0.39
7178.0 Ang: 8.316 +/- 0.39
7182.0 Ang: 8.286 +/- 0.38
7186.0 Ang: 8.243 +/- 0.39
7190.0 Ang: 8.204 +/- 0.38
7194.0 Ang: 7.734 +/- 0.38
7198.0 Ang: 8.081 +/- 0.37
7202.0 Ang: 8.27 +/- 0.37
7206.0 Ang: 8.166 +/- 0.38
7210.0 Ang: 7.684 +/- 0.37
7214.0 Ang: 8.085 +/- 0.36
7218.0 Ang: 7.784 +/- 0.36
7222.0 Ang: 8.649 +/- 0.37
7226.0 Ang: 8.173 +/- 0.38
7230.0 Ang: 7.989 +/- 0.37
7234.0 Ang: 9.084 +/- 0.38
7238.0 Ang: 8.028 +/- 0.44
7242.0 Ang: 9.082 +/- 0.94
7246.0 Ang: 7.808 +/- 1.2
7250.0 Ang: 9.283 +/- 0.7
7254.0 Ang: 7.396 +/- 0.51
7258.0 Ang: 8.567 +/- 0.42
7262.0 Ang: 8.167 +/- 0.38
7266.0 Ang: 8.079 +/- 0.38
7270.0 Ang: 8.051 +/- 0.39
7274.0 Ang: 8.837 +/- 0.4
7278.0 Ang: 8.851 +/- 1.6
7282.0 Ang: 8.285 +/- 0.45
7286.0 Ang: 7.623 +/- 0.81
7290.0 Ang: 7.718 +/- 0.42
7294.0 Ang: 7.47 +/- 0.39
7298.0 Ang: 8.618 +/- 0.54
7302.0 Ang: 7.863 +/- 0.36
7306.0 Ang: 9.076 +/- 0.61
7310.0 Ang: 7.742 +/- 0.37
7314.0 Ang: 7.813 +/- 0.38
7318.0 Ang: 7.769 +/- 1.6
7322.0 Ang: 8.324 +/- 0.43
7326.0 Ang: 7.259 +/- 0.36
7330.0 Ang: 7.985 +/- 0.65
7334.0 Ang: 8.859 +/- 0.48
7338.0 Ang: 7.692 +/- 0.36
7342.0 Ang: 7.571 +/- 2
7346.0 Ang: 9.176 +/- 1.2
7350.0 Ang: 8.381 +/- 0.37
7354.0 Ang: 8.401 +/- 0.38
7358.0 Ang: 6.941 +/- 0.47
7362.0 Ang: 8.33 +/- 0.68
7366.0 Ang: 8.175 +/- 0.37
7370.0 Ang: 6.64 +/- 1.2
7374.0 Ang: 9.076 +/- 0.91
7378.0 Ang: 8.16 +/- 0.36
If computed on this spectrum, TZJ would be 0.974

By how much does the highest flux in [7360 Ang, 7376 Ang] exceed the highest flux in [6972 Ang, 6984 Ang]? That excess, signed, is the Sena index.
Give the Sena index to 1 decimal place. -0.2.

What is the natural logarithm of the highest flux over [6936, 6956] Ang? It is 2.23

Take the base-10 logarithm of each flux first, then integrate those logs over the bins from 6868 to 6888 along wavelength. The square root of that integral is 4.32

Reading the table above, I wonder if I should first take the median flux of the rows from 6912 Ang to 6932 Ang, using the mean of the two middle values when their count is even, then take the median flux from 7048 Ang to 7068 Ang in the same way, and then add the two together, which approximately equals 17.3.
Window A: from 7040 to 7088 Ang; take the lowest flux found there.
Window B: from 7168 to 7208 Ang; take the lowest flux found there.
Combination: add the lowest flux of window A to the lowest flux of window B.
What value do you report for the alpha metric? 15.7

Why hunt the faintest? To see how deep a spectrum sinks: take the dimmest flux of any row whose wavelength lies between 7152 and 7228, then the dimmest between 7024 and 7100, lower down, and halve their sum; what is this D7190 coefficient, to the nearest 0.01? 7.56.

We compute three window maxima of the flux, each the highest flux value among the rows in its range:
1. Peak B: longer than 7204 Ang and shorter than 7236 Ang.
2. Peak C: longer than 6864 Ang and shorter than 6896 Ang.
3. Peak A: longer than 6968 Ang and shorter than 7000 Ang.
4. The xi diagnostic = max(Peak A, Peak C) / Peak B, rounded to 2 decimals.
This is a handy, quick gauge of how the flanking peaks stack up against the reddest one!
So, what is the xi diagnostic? 1.04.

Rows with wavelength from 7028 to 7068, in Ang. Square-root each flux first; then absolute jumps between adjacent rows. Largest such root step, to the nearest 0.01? 0.11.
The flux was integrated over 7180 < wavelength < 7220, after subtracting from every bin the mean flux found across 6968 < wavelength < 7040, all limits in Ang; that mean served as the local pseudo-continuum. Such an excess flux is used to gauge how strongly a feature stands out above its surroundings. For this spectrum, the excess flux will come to -7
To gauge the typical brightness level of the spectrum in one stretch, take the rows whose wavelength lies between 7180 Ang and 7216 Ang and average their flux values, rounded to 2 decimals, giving 8.08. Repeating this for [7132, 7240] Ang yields 8.21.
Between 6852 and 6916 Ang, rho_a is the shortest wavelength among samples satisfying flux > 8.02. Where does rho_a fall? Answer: 6854.0 Ang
